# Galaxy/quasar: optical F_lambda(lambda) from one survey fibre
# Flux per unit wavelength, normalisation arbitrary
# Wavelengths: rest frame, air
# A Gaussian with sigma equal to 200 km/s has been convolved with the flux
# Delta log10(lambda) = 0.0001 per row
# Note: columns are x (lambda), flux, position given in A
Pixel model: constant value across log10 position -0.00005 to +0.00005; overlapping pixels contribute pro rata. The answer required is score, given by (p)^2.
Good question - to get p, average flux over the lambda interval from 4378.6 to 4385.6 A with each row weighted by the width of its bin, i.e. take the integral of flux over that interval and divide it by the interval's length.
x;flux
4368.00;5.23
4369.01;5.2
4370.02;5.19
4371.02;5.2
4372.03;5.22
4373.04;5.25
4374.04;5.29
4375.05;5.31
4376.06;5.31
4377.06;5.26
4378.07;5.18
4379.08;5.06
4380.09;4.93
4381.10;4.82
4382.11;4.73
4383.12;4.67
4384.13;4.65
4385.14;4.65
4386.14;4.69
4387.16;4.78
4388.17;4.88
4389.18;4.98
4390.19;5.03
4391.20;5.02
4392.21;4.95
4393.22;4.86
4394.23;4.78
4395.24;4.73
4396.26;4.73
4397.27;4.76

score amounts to 22.9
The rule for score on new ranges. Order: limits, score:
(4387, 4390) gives 24.1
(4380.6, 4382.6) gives 22.8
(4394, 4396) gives 22.4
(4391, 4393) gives 24.7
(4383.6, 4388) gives 22.1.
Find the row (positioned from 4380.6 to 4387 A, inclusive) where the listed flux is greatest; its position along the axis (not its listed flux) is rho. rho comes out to 4381.10 A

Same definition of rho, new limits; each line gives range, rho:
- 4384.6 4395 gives 4390.19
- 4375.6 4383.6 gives 4376.06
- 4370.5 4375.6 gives 4375.05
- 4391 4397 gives 4391.20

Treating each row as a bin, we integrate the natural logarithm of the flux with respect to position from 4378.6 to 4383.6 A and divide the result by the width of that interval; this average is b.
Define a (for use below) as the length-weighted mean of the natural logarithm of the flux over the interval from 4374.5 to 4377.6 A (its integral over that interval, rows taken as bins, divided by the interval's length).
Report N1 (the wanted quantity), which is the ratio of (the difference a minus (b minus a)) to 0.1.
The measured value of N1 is 17.6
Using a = 1.67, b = 1.58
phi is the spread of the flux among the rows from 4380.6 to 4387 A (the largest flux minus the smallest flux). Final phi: 0.17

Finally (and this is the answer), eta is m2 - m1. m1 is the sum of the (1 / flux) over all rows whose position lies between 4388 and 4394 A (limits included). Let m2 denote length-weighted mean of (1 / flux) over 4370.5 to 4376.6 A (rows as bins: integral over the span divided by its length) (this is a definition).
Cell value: -1.02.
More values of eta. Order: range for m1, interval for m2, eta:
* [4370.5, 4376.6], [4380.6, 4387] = -0.93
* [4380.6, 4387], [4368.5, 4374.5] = -1.08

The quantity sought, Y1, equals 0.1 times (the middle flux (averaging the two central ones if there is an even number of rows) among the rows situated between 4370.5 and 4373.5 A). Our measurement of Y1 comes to 0.52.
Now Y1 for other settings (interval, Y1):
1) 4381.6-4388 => 0.47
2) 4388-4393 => 0.50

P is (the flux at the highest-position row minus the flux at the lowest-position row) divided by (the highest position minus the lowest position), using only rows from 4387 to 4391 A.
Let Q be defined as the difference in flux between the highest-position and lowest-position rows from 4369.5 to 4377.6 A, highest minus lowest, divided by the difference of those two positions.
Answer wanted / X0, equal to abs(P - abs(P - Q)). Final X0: 0.01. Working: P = 0.08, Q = 0.01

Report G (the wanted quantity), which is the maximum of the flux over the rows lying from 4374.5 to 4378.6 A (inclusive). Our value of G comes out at 5.31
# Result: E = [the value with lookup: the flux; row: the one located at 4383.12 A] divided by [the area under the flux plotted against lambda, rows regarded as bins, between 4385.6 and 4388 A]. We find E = 0.409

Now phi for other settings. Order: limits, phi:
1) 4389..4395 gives 0.25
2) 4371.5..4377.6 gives 0.09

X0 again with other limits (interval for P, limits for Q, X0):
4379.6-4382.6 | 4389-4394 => 0.17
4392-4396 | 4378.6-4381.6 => 0.12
